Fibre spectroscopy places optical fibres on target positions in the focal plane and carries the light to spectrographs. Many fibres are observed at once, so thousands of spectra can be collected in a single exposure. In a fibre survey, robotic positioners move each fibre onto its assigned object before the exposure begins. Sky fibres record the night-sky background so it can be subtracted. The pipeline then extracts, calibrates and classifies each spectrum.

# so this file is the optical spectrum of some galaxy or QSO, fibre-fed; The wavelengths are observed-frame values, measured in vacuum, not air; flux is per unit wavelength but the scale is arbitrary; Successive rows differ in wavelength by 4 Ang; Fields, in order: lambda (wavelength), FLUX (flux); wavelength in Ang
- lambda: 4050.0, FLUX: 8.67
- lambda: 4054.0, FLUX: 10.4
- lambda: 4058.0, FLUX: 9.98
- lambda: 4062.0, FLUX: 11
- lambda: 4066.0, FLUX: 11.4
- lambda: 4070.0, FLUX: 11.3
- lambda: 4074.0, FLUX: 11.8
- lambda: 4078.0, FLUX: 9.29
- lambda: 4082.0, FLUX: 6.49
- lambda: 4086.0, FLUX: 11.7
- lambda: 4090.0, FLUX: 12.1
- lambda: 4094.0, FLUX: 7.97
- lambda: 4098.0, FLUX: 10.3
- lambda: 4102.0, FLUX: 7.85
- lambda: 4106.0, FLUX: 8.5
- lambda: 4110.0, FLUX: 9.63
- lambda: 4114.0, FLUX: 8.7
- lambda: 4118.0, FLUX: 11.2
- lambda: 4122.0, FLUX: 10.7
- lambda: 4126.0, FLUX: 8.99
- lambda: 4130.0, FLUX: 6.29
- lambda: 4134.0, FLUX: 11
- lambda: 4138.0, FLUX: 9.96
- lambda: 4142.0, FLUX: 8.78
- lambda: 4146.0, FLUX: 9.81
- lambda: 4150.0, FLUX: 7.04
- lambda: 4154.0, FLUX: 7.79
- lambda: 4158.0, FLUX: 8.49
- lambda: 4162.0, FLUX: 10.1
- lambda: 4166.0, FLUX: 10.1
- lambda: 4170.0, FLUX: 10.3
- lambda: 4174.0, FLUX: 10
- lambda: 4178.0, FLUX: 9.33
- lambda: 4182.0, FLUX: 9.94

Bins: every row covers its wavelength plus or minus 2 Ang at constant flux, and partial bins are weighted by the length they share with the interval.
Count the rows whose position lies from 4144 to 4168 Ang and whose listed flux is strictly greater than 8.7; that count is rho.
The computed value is 3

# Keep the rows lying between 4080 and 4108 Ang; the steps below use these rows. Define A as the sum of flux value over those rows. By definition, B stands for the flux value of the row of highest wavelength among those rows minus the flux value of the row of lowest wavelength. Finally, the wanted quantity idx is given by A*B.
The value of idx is 130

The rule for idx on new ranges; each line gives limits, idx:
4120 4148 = -58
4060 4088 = 51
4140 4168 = 82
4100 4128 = 75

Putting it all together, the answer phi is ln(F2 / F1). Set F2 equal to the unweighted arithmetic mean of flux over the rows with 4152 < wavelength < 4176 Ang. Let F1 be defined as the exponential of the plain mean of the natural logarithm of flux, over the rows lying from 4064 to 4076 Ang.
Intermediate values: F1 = 11.5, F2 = 9.5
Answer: -0.2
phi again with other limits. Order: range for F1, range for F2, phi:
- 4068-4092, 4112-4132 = -0.1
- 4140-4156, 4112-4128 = 0.2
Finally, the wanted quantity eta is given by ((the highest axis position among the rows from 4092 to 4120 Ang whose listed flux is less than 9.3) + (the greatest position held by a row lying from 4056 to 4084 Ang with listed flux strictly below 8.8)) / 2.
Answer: 4098 Ang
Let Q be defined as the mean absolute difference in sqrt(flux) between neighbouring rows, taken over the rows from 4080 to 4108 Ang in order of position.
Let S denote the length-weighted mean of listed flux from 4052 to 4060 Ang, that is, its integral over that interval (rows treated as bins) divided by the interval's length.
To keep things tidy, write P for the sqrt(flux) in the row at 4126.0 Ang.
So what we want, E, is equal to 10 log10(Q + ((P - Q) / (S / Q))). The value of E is -2.8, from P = 3.0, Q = 0.42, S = 10.2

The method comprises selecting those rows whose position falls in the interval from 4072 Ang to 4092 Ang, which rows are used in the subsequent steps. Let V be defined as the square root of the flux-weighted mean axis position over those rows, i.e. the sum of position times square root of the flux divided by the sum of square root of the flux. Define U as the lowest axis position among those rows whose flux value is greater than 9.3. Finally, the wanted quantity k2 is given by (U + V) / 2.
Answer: 4078.1 Ang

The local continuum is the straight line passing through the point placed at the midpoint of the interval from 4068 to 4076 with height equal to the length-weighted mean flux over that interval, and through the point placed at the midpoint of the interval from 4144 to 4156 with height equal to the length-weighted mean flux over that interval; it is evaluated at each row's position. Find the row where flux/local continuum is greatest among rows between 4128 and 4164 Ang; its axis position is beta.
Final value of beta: 4162.0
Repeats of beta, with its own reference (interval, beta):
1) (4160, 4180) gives 4170.0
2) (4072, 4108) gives 4090.0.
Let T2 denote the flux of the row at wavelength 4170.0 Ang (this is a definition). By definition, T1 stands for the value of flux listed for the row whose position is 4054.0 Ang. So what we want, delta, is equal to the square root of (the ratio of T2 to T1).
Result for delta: 1.00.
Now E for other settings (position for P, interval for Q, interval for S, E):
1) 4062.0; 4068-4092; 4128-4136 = -2.9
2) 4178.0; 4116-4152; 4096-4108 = -3.6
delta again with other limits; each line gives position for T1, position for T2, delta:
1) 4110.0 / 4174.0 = 1.02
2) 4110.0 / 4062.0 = 1.07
